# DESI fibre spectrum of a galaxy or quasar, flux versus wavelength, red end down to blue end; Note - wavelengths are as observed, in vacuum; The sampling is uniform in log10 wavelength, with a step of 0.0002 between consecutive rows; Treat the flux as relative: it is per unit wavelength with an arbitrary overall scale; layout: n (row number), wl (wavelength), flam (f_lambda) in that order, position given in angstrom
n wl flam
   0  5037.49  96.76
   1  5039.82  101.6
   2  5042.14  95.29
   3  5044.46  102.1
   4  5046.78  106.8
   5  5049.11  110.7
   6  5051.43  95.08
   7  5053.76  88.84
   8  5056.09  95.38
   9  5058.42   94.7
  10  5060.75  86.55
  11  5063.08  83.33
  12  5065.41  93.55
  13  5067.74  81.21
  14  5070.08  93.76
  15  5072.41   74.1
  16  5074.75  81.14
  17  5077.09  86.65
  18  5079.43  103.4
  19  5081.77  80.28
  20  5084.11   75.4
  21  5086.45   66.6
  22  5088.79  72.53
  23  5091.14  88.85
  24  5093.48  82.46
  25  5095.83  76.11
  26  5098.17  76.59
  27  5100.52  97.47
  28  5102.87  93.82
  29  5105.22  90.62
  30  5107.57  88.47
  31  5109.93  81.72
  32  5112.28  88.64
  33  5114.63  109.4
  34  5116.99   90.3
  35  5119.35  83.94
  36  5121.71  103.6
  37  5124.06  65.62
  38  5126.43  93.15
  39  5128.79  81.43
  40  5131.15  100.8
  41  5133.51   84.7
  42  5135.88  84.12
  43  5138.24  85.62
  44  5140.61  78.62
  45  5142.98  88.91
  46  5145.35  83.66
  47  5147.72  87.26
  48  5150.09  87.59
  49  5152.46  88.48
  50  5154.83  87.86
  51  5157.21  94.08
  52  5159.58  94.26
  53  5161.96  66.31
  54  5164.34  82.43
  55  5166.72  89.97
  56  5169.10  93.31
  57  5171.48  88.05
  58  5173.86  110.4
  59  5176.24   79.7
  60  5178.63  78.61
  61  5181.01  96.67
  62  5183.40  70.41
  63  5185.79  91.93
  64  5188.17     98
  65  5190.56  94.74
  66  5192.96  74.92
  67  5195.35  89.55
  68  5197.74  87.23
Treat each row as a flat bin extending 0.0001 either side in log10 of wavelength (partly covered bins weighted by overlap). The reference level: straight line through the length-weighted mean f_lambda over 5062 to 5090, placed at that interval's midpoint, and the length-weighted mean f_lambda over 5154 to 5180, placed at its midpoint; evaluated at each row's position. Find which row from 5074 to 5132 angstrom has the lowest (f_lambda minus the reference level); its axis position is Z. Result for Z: 5124.06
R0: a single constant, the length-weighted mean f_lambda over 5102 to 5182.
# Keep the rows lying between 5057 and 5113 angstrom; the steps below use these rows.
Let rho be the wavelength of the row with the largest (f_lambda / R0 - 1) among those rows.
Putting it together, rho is 5079.43 angstrom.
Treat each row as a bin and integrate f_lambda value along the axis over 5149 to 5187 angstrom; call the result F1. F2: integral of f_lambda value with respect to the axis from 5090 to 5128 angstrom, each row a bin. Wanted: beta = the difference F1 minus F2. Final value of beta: -22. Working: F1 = 3326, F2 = 3348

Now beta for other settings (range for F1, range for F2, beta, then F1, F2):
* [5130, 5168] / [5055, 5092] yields 152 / 3288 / 3136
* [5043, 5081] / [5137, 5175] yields 164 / 3504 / 3340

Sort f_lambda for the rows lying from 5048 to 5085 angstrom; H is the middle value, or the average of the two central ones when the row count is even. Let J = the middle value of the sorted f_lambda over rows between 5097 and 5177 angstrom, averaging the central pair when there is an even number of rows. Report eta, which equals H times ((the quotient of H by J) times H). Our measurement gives 7654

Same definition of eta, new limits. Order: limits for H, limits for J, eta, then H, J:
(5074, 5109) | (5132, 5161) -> 6413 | 82.5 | 87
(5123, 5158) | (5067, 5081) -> 7916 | 87.3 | 84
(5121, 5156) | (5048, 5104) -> 7672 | 87.3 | 87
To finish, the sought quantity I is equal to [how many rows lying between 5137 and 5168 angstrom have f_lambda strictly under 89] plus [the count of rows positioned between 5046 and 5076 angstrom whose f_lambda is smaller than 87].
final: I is 15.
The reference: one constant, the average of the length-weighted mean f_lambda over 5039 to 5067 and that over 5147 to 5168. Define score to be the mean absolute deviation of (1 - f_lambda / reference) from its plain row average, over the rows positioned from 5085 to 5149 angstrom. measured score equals 0.08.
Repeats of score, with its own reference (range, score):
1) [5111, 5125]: 0.12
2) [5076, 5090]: 0.10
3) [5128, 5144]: 0.05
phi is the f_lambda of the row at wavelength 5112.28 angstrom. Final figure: 88.64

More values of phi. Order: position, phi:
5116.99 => 90.3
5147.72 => 87.26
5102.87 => 93.82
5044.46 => 102.1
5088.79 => 72.53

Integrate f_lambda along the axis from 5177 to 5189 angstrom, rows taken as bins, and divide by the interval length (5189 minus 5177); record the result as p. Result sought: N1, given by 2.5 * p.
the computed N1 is 216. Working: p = 87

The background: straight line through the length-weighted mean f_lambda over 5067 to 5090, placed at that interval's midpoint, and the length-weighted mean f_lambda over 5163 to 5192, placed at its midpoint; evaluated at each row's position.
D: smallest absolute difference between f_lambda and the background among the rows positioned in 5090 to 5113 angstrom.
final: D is 0.20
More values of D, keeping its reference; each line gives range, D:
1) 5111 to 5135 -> 0.76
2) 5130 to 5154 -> 0.33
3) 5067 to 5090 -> 0.05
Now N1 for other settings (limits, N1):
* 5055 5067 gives 226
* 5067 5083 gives 215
